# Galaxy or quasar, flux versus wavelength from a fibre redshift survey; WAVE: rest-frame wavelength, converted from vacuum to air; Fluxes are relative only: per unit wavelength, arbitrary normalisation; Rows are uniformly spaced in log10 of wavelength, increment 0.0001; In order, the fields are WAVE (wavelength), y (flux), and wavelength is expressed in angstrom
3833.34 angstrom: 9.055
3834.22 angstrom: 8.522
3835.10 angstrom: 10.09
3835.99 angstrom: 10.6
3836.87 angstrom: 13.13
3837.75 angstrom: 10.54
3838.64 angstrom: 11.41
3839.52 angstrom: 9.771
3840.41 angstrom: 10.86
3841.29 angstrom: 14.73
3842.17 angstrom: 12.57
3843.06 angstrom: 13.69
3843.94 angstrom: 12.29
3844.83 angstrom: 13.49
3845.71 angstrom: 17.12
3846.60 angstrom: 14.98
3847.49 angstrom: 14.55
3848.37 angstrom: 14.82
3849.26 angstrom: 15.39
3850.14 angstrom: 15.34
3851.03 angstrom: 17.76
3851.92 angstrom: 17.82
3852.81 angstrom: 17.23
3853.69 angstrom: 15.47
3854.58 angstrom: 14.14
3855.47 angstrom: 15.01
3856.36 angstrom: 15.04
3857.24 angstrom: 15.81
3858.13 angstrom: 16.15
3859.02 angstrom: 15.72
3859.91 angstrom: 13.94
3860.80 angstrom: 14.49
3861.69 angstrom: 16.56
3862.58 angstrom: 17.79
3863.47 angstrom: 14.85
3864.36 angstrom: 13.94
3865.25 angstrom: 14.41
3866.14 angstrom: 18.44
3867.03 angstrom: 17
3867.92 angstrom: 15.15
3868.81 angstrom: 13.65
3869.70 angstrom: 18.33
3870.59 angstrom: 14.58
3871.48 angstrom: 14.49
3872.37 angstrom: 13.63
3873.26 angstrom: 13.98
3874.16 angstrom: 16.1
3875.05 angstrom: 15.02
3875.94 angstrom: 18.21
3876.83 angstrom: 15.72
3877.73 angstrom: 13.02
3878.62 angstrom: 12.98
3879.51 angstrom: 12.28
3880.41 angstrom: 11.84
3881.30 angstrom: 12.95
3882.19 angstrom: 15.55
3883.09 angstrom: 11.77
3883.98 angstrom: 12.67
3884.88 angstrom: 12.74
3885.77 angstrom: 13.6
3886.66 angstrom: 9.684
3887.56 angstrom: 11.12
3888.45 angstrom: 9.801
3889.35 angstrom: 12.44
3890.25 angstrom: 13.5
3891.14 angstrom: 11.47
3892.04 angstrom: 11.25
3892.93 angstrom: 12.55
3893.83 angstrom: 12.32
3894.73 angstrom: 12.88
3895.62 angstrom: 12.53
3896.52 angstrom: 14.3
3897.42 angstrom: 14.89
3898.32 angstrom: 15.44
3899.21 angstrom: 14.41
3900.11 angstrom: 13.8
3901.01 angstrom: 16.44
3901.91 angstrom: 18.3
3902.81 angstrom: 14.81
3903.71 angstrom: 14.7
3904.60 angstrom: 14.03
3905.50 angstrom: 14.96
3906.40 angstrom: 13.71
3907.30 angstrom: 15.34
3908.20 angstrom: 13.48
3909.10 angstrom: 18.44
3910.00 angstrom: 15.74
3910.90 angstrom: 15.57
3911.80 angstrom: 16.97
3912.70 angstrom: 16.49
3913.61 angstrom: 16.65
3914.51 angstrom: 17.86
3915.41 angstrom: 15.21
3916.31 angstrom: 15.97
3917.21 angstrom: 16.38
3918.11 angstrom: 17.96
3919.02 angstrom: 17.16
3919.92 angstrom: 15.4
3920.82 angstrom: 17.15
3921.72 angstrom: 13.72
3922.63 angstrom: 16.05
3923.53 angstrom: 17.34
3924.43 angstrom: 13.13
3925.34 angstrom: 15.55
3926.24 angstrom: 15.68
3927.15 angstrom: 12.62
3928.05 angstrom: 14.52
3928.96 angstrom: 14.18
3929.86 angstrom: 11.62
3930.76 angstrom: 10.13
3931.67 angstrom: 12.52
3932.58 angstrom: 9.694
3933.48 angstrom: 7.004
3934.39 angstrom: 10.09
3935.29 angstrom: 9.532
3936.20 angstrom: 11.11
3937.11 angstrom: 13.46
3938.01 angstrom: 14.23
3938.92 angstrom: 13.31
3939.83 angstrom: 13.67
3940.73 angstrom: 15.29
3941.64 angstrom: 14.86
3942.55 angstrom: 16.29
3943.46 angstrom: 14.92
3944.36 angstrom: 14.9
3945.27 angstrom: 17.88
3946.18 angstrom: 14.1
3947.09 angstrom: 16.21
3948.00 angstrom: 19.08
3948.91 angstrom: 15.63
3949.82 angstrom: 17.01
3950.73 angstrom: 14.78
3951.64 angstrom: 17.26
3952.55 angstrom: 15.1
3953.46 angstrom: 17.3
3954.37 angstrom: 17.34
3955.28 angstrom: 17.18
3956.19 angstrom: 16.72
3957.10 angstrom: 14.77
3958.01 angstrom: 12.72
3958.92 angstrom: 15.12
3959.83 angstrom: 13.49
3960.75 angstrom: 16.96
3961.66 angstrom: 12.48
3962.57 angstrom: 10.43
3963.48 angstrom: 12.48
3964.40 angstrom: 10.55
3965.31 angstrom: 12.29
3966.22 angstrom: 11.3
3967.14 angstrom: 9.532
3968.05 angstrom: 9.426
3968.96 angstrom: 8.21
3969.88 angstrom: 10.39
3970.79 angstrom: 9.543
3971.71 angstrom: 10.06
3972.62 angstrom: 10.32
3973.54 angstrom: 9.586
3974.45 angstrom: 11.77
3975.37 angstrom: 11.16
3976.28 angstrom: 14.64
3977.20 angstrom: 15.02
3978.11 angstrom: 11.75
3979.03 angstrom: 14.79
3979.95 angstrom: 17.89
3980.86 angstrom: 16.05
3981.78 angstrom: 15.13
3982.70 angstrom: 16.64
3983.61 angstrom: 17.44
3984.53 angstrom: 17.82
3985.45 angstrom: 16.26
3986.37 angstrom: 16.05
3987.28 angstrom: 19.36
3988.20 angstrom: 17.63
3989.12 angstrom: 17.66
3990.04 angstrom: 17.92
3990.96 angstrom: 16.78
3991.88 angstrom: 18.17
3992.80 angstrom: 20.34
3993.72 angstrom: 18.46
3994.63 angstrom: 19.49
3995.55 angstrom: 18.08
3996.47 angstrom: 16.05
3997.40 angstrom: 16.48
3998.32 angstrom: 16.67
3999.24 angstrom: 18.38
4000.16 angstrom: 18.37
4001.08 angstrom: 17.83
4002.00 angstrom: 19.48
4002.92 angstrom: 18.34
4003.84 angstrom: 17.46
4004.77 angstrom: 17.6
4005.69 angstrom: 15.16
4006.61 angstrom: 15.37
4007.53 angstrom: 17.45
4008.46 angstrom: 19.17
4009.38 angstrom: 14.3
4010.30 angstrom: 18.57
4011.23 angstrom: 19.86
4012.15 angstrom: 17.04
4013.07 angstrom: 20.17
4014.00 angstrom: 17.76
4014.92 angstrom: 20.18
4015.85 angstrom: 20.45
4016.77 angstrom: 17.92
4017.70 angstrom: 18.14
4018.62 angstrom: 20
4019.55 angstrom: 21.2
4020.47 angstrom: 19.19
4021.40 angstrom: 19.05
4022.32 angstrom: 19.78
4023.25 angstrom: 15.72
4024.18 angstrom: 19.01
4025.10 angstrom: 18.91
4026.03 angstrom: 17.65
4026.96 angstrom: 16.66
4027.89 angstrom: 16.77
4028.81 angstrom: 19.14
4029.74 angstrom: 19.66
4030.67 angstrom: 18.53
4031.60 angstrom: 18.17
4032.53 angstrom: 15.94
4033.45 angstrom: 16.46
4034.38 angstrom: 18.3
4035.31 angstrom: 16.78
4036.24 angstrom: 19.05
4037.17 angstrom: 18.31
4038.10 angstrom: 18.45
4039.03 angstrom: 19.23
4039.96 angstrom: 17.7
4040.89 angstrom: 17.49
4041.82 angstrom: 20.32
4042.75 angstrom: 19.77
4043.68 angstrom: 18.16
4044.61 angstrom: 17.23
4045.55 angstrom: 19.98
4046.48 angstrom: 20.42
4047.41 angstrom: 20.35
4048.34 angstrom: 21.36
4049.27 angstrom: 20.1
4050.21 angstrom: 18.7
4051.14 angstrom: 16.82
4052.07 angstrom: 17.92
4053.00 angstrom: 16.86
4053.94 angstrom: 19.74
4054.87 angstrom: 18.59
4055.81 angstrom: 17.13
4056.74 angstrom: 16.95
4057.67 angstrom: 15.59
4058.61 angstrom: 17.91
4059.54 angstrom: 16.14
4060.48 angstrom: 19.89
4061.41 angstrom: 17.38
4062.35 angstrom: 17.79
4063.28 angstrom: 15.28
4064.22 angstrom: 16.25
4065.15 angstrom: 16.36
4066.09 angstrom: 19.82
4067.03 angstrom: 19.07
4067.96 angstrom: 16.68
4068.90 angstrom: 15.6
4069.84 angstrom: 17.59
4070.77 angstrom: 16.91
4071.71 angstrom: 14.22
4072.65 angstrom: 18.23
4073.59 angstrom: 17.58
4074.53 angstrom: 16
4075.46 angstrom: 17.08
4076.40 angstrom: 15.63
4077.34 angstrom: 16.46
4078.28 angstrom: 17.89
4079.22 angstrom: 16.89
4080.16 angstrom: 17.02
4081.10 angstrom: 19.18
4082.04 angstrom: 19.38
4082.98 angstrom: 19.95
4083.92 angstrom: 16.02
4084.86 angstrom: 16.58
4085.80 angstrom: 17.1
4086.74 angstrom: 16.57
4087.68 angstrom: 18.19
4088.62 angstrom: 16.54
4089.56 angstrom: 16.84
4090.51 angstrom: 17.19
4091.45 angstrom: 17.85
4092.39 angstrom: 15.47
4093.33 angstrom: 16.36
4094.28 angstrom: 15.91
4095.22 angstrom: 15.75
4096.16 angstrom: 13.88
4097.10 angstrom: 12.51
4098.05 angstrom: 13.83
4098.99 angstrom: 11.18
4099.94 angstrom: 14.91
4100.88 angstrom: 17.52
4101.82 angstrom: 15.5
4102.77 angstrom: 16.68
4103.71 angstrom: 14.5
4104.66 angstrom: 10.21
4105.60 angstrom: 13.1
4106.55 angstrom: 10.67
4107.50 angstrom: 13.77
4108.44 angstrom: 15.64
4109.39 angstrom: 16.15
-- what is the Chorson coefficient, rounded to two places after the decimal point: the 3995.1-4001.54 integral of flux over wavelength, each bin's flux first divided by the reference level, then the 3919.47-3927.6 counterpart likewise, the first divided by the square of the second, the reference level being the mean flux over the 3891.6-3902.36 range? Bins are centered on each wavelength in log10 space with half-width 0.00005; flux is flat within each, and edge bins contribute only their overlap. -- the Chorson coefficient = 0.10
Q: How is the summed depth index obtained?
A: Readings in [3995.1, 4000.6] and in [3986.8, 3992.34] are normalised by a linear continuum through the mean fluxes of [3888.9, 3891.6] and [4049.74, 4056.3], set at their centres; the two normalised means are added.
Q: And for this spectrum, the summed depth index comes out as 2.21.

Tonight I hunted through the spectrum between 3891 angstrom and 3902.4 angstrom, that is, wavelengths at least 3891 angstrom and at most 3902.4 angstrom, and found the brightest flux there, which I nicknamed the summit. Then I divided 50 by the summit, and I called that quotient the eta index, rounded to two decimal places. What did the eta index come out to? 2.73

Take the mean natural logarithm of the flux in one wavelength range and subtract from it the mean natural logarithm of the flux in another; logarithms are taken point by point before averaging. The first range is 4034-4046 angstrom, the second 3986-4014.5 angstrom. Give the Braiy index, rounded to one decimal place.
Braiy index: 0.0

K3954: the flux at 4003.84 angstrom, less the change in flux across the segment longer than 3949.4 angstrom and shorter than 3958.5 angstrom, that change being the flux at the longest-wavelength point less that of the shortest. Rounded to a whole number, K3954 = 22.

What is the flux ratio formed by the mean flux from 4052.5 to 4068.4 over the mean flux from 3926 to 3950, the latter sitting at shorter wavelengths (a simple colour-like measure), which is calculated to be 1.28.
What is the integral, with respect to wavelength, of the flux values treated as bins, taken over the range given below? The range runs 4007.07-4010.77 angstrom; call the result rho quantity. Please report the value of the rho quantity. 64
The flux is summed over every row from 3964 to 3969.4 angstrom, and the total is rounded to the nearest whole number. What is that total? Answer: 61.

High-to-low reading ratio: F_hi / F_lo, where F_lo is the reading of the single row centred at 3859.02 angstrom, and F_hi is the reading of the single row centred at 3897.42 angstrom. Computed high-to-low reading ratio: 0.95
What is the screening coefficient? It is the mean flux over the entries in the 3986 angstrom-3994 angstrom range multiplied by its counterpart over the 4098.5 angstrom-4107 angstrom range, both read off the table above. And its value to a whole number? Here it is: 249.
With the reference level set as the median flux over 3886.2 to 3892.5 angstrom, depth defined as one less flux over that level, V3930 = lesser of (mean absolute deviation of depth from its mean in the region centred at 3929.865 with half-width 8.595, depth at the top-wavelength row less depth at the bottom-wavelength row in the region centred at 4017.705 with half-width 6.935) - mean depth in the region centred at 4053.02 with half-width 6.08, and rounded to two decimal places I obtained 0.70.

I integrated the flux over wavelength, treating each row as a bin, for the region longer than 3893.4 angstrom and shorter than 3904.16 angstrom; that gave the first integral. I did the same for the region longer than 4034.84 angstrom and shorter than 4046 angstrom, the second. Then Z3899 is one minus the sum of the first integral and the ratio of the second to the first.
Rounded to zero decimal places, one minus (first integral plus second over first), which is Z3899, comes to -157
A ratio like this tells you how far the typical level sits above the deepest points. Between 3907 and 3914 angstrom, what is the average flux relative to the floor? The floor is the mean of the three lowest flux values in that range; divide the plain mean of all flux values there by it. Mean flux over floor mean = 1.09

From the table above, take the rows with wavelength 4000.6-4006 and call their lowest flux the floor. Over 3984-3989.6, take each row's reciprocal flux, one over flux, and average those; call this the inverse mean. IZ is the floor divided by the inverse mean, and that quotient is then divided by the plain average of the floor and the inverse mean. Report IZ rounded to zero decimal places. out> 35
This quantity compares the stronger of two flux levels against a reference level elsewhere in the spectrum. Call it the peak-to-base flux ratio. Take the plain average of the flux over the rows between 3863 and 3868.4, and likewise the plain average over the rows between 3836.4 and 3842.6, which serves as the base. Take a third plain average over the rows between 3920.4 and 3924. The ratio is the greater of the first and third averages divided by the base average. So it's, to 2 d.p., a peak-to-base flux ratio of 1.35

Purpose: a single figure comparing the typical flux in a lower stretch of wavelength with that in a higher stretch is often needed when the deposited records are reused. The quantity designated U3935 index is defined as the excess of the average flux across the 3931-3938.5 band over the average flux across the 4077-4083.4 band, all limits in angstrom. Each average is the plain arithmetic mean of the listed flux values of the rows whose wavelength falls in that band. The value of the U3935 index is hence -7.2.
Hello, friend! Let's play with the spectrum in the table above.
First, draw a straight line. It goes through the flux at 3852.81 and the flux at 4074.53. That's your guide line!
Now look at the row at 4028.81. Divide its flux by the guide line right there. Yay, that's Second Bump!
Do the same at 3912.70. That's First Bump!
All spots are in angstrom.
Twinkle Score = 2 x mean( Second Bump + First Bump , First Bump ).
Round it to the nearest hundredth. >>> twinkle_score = 3.13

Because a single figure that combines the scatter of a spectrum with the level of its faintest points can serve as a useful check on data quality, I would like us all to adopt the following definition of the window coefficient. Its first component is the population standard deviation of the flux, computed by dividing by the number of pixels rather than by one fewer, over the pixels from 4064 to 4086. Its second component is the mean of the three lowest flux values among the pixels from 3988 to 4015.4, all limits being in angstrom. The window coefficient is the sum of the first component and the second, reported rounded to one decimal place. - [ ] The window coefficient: 16.4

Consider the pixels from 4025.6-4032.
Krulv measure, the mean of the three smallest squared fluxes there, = 290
